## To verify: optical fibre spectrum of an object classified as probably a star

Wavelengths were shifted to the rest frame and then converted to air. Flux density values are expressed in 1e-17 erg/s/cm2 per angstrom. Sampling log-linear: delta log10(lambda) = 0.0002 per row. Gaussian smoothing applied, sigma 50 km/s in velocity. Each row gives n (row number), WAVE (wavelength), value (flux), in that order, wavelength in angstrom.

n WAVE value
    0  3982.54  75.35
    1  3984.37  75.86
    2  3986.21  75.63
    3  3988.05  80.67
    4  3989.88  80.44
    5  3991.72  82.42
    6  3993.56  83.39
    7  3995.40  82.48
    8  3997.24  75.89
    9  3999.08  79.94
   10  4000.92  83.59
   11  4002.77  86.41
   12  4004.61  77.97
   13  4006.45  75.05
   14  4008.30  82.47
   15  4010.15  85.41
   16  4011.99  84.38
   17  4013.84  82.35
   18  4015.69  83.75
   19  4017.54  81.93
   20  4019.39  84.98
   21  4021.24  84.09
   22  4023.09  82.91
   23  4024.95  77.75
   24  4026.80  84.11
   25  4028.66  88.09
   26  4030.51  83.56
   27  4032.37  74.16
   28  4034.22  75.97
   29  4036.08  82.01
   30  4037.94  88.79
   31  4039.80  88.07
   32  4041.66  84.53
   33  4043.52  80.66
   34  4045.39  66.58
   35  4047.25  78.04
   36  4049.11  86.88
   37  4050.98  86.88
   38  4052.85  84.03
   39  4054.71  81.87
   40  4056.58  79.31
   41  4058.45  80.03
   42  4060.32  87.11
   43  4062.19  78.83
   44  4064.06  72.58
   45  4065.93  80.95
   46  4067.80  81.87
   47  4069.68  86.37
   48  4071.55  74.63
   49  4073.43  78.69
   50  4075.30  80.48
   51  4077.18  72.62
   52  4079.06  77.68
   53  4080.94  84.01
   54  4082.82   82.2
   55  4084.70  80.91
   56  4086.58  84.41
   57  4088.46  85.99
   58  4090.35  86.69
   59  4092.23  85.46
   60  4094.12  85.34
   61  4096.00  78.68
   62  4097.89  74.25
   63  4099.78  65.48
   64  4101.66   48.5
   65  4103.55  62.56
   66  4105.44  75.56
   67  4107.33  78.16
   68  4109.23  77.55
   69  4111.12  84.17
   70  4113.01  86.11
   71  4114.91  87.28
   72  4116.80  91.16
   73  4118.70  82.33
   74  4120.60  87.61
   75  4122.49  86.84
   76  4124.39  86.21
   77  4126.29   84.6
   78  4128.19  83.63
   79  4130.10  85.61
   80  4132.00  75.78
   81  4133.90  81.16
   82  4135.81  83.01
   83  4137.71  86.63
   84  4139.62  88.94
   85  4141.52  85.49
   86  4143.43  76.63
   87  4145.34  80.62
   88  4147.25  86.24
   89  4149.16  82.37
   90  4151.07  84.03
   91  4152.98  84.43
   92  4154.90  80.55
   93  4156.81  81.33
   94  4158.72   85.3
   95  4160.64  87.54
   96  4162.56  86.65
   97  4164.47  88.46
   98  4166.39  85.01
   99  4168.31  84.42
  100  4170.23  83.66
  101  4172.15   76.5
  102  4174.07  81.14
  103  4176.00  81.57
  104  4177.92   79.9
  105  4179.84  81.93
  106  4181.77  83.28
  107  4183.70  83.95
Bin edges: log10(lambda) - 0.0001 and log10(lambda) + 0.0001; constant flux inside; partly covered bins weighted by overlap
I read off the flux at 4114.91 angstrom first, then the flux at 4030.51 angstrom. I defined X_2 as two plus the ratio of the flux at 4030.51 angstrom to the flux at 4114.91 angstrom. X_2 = 2.96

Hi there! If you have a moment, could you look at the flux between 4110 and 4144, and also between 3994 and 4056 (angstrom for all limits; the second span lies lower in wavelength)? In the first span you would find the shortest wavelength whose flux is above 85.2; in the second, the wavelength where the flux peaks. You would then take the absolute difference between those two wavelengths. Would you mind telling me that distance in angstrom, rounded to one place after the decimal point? 75.1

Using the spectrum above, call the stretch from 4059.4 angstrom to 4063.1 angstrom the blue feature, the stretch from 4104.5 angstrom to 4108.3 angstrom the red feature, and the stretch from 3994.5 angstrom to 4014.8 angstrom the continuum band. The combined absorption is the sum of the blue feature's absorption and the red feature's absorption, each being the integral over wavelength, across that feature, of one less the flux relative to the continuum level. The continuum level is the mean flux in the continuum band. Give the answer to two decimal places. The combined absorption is 0.14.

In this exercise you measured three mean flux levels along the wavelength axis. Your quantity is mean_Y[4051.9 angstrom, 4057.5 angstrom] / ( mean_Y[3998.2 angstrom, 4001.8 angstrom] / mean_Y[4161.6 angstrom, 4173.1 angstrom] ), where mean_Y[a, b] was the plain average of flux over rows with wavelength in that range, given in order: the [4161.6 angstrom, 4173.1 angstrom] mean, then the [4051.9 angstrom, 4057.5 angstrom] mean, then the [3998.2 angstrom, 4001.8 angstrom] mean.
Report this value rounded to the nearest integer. 84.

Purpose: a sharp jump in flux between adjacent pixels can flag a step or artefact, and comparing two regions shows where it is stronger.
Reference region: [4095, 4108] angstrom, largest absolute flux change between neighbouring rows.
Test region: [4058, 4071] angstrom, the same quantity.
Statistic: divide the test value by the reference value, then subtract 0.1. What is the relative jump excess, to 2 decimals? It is 0.39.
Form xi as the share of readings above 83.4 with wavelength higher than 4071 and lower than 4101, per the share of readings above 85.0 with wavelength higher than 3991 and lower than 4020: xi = 3.0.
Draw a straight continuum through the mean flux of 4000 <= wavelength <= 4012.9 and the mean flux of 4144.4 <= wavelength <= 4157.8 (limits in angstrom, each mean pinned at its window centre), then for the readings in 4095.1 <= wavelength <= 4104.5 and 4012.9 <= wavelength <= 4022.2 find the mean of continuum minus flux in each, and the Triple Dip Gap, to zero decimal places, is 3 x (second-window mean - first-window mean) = -54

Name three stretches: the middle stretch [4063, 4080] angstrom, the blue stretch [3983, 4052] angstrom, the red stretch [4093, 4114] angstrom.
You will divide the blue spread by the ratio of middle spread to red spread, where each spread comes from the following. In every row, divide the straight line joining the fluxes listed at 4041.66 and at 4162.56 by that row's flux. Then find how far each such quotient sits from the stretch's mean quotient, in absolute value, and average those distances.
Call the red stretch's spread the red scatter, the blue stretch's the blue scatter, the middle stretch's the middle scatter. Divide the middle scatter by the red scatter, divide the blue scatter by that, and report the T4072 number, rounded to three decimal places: 0.151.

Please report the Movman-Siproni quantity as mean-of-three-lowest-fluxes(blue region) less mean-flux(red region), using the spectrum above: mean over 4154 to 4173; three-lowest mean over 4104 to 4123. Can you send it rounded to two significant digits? -6.9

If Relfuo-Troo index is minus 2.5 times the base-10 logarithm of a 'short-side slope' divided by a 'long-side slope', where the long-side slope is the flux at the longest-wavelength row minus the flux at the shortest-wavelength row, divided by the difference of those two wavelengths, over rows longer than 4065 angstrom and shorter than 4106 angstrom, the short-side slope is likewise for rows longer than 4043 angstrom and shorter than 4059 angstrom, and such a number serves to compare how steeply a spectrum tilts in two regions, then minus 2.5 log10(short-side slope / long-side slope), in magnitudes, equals 1.3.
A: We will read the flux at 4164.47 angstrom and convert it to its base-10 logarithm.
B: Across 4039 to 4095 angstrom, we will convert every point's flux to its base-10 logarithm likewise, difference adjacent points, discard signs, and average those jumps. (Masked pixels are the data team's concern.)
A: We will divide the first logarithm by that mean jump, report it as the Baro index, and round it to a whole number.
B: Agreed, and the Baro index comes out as 77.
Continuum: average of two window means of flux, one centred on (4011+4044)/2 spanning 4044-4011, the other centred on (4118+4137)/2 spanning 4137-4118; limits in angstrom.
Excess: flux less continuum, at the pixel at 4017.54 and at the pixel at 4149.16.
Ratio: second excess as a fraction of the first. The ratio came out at 0.7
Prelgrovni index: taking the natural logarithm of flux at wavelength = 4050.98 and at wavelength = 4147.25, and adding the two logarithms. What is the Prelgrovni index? 8.92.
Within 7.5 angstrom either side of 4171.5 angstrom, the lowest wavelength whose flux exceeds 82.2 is 4164.47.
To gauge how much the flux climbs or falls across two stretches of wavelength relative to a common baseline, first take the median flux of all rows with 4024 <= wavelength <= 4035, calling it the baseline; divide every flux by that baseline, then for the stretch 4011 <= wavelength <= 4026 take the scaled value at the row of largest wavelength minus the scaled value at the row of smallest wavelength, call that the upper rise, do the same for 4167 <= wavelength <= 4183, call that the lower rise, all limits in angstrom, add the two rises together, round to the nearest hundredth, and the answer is -0.10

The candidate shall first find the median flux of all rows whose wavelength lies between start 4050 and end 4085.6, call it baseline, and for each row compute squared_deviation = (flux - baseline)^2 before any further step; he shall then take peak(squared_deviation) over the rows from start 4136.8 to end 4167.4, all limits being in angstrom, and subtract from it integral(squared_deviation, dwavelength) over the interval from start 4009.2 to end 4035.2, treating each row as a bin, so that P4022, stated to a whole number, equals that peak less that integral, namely -349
